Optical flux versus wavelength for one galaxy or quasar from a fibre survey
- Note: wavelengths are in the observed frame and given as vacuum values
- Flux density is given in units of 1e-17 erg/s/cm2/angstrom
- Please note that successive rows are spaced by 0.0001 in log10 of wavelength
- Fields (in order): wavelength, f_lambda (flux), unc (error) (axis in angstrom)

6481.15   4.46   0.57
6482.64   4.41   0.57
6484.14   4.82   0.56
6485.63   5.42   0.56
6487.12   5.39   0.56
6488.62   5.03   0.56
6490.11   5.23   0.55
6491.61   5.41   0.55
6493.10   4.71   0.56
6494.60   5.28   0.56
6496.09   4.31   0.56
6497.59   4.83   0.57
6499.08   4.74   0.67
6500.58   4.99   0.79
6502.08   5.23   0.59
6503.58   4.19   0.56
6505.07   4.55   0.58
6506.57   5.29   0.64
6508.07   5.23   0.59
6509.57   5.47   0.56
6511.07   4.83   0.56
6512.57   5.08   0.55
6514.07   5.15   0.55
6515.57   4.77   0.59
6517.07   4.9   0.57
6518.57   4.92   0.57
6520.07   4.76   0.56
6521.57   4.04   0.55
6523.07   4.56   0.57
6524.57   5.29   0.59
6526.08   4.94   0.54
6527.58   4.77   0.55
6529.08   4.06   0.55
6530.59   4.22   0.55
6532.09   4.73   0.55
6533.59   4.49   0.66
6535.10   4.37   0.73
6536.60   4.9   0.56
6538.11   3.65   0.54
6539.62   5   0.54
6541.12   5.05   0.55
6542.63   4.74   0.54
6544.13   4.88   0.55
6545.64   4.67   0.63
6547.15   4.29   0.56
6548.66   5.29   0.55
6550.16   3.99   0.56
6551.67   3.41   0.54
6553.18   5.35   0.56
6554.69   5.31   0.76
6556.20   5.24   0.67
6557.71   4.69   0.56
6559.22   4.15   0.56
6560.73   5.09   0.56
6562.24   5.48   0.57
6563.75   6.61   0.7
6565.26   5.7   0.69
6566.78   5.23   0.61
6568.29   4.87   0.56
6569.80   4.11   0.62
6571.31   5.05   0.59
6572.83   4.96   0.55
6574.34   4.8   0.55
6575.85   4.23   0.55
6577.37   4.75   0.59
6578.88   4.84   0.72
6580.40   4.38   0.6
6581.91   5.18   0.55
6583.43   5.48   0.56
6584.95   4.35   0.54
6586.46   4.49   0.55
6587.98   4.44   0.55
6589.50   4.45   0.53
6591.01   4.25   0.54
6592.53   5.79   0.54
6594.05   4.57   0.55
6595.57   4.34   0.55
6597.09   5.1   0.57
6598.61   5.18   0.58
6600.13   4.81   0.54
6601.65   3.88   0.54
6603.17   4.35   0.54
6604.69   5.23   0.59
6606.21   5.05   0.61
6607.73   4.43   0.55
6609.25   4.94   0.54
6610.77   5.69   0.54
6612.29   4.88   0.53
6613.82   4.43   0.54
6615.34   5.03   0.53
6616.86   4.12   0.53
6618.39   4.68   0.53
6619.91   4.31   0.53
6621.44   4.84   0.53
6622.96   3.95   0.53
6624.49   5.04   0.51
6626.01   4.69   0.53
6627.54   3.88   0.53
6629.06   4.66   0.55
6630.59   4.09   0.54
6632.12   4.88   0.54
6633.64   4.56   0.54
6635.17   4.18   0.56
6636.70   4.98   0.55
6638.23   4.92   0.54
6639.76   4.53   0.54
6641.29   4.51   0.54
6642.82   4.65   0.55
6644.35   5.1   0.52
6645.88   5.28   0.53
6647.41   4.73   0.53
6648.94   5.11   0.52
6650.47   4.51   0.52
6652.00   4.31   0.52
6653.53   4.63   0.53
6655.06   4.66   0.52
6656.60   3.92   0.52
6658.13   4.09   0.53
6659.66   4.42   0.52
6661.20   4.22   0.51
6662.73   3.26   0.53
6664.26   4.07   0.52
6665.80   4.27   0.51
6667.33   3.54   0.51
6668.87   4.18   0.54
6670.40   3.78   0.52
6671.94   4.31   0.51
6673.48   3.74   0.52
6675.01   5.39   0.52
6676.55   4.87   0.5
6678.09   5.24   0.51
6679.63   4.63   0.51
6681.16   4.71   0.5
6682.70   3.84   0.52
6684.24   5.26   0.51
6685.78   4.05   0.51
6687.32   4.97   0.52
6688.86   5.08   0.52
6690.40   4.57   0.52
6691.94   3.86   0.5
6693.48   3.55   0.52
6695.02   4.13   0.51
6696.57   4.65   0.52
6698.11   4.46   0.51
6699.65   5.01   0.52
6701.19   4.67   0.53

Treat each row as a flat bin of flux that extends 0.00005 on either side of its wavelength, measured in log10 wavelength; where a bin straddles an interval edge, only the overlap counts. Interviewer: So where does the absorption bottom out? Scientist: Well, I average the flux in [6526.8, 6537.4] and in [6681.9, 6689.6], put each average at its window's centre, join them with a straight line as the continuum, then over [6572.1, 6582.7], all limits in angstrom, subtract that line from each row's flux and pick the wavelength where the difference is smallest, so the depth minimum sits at 6575.85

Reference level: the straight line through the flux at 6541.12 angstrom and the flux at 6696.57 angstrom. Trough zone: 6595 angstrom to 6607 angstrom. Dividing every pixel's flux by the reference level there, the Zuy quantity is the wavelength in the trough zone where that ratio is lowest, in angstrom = 6601.65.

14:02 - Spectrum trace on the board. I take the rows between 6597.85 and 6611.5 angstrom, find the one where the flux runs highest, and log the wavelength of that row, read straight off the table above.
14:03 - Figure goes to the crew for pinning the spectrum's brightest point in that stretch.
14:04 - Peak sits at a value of 6610.77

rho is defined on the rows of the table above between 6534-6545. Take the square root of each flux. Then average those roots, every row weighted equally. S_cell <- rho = 2.15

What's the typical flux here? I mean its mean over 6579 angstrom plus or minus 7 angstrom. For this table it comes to 4.8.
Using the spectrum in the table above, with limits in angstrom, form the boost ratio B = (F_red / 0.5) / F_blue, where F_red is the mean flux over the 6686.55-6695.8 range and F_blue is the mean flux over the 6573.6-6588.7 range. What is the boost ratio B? 1.86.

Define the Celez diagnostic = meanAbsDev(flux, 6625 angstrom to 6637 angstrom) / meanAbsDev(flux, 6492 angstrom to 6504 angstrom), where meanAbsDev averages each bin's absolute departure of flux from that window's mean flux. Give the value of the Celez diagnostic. 1.11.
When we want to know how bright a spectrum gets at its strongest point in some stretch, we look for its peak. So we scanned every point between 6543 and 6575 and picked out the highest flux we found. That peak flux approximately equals 6.61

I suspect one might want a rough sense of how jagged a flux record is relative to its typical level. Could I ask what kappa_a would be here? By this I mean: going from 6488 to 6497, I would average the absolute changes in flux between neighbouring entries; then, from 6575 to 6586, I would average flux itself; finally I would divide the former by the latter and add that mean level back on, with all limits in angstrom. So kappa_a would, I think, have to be 4.85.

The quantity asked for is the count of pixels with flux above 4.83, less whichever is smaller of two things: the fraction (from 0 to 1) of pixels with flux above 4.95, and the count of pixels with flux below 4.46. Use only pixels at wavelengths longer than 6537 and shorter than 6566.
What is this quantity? 10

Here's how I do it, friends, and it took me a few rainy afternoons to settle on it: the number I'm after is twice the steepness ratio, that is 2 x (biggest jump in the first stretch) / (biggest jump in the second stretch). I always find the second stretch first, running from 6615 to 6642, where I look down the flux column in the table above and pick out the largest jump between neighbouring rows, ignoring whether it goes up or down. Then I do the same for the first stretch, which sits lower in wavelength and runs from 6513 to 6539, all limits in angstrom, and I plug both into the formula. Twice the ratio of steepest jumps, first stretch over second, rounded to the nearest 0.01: 2.29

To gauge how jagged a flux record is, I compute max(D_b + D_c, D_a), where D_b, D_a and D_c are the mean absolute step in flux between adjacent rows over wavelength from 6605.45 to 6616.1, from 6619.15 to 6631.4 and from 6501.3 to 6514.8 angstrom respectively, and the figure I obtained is 1.05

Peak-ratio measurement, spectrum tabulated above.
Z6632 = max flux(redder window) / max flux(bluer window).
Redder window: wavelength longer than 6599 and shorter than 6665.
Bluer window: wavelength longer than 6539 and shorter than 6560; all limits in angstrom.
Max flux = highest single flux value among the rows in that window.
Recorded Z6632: 1.06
